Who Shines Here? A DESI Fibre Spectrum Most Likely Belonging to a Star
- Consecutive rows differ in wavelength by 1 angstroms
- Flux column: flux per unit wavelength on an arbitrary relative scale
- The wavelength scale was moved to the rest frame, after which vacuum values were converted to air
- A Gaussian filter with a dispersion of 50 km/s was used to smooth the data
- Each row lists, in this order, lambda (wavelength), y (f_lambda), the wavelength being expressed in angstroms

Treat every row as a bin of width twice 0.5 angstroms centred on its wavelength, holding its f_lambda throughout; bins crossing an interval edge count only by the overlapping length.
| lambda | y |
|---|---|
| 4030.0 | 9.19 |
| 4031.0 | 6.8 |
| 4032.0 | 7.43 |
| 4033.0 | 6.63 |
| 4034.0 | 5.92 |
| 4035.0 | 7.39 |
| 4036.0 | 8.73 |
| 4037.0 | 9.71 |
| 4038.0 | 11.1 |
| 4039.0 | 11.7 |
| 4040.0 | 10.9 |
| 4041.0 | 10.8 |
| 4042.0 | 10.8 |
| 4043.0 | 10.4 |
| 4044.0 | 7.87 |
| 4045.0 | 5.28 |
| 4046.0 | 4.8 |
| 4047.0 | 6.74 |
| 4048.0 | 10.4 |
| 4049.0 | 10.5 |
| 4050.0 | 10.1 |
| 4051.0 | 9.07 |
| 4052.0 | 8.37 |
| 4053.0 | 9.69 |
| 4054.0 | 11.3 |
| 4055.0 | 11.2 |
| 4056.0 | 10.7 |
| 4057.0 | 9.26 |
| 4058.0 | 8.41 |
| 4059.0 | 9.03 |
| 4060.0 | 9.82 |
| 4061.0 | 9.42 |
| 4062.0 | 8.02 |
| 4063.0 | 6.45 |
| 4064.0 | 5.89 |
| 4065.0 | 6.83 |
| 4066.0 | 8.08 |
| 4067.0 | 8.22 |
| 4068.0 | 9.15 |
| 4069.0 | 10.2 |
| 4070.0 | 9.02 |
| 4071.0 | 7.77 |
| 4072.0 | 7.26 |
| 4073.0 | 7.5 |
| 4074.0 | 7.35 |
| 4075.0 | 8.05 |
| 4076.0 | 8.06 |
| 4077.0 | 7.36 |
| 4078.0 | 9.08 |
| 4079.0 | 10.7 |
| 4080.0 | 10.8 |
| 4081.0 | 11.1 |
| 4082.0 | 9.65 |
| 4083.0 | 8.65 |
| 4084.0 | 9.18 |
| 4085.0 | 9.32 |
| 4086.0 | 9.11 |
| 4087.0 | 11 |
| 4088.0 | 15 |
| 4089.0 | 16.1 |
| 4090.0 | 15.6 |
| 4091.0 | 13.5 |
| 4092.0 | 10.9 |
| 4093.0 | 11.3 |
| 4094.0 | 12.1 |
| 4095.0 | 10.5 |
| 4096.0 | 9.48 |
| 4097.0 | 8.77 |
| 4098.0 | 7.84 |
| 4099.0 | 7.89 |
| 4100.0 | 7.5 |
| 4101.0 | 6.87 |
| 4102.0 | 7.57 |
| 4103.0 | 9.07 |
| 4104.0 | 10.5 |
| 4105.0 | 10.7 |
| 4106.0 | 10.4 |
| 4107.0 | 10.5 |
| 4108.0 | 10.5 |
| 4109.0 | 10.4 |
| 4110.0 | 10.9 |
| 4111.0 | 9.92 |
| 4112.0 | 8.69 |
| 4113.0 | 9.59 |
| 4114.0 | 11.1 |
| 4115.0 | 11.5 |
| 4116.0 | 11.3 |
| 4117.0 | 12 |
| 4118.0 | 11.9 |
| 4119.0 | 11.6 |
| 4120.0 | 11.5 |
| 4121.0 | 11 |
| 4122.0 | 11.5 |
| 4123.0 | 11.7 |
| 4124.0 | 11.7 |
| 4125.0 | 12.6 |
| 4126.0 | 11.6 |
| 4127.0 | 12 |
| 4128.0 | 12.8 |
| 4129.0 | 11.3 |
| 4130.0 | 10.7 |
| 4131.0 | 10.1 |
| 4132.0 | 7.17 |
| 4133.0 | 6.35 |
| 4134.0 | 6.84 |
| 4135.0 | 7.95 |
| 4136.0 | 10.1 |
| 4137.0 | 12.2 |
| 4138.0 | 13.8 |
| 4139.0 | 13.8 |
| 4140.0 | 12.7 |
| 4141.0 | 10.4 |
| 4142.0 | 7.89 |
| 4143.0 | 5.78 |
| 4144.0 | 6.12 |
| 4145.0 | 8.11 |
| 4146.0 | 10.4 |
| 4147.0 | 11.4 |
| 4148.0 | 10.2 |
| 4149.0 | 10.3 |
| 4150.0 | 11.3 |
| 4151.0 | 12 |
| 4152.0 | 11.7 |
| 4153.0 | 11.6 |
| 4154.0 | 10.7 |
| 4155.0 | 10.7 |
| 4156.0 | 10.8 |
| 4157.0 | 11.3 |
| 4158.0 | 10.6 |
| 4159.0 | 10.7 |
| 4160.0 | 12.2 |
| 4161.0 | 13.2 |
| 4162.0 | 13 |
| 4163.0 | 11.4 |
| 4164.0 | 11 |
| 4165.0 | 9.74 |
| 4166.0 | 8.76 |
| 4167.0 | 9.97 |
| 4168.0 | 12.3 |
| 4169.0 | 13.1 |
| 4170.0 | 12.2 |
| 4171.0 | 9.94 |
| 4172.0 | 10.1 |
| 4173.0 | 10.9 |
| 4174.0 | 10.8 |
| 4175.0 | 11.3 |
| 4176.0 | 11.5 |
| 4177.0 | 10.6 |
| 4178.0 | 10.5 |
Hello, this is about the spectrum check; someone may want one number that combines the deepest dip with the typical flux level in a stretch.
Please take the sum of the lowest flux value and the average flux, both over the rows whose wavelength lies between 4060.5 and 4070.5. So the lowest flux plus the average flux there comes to 14.0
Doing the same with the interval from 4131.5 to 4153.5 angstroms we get 15.7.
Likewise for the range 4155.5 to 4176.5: 19.9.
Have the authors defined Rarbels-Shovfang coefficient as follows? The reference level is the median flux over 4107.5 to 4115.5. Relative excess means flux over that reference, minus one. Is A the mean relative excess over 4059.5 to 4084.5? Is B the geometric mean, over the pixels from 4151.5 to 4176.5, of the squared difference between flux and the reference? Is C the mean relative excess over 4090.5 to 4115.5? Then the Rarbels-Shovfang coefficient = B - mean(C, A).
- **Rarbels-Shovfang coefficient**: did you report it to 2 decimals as 0.68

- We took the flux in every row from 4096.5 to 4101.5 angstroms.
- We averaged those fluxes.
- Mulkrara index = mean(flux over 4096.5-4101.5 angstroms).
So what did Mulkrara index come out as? 7.8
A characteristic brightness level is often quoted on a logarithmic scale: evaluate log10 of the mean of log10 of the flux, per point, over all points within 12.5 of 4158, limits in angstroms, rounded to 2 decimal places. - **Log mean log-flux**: 0.02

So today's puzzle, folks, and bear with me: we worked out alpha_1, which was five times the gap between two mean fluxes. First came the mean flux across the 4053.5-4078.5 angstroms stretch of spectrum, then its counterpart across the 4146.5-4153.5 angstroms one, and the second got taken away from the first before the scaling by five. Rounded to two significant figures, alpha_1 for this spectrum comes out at -13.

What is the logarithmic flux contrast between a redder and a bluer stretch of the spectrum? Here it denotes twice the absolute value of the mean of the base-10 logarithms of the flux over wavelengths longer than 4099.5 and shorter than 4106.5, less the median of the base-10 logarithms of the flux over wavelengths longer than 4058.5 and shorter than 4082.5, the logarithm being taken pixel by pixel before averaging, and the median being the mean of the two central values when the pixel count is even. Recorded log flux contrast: 0.068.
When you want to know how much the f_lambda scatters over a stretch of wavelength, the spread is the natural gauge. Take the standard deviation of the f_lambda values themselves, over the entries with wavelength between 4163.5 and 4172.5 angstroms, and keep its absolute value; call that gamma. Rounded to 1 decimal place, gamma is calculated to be 1.4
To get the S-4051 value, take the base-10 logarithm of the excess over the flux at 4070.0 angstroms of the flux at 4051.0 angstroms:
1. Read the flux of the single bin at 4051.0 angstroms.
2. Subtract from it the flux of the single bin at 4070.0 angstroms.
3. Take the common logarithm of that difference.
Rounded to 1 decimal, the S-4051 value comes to -1.3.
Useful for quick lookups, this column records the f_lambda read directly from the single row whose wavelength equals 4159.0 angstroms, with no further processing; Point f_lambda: 10.7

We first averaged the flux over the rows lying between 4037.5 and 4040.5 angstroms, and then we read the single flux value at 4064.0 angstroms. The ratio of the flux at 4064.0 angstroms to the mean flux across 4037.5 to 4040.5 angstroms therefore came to 0.52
